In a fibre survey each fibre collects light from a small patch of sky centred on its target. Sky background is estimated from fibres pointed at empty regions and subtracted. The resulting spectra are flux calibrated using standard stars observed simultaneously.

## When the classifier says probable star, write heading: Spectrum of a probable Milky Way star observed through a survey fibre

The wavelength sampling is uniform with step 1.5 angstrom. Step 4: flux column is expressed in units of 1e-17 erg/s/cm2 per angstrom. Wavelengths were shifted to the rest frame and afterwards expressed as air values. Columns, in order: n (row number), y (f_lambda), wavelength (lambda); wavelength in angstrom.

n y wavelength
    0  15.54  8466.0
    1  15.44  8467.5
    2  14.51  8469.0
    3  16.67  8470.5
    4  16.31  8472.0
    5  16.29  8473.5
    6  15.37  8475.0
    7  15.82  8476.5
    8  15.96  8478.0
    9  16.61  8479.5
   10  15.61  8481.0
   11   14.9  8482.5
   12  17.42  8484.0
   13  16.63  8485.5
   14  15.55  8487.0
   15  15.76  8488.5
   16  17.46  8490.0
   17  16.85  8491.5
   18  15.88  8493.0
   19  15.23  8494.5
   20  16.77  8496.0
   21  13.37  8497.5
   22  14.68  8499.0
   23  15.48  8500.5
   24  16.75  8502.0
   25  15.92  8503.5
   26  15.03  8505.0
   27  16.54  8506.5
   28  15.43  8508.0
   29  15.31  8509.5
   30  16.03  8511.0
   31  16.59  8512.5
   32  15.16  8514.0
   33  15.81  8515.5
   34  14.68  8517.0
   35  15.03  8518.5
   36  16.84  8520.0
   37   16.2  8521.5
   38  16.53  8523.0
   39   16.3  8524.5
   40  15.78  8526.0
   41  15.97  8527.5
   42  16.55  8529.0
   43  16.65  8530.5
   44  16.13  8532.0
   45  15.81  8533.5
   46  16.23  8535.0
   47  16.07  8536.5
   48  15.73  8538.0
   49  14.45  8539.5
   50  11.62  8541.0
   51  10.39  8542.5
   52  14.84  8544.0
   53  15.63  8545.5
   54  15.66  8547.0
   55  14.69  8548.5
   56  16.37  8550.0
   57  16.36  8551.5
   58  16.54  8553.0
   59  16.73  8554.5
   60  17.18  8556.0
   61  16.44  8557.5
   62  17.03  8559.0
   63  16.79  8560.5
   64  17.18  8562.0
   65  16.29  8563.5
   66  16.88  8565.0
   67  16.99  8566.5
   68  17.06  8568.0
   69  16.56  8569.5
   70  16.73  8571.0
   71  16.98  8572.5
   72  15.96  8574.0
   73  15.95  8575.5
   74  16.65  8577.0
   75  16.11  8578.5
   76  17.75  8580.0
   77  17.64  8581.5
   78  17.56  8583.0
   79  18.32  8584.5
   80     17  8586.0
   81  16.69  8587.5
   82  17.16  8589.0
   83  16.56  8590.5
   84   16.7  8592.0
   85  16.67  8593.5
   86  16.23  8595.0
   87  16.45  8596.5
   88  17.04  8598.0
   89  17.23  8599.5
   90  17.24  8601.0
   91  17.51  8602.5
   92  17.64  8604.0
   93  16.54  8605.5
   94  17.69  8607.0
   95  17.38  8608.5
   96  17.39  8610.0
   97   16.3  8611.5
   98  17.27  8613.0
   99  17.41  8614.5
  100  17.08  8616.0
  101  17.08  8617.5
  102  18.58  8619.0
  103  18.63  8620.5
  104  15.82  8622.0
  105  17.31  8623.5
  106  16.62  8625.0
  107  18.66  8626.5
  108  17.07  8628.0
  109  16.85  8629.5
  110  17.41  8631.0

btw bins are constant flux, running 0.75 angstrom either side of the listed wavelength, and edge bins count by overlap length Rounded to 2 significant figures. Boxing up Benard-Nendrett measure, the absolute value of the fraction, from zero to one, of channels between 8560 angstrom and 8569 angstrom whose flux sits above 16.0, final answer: 1.0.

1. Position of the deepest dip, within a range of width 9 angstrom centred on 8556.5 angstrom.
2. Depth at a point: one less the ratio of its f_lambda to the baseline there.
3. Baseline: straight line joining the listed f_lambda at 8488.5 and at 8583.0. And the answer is 8557.5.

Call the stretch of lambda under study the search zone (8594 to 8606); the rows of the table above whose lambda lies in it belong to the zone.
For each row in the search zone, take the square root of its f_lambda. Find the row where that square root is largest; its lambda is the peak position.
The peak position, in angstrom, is 8604.0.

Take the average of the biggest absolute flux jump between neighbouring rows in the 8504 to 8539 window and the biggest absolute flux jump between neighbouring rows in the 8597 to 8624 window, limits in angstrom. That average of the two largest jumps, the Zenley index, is 2.3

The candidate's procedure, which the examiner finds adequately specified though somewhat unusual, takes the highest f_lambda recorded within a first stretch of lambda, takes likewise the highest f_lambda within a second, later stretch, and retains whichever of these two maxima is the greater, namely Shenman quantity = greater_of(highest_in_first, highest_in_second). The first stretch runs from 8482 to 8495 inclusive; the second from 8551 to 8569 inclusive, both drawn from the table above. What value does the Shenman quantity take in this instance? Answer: 17.5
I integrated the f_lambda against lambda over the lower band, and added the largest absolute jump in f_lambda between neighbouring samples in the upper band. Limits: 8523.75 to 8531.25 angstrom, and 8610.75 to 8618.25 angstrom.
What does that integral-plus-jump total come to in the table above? 122.8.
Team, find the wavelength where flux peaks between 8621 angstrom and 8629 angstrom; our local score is 8626.5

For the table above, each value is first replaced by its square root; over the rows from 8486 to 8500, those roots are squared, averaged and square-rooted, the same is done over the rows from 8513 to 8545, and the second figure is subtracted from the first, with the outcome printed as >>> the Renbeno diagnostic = 0.05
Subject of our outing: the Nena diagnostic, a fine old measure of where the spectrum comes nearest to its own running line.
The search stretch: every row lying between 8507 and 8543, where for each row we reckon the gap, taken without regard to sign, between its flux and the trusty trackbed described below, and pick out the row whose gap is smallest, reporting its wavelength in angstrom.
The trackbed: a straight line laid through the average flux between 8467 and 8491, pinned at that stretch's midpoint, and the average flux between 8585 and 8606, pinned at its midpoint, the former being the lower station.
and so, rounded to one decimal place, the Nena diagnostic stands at 8524.5 angstrom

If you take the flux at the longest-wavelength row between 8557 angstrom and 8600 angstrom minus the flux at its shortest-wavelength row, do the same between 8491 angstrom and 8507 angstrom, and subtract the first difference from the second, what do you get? -1.1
